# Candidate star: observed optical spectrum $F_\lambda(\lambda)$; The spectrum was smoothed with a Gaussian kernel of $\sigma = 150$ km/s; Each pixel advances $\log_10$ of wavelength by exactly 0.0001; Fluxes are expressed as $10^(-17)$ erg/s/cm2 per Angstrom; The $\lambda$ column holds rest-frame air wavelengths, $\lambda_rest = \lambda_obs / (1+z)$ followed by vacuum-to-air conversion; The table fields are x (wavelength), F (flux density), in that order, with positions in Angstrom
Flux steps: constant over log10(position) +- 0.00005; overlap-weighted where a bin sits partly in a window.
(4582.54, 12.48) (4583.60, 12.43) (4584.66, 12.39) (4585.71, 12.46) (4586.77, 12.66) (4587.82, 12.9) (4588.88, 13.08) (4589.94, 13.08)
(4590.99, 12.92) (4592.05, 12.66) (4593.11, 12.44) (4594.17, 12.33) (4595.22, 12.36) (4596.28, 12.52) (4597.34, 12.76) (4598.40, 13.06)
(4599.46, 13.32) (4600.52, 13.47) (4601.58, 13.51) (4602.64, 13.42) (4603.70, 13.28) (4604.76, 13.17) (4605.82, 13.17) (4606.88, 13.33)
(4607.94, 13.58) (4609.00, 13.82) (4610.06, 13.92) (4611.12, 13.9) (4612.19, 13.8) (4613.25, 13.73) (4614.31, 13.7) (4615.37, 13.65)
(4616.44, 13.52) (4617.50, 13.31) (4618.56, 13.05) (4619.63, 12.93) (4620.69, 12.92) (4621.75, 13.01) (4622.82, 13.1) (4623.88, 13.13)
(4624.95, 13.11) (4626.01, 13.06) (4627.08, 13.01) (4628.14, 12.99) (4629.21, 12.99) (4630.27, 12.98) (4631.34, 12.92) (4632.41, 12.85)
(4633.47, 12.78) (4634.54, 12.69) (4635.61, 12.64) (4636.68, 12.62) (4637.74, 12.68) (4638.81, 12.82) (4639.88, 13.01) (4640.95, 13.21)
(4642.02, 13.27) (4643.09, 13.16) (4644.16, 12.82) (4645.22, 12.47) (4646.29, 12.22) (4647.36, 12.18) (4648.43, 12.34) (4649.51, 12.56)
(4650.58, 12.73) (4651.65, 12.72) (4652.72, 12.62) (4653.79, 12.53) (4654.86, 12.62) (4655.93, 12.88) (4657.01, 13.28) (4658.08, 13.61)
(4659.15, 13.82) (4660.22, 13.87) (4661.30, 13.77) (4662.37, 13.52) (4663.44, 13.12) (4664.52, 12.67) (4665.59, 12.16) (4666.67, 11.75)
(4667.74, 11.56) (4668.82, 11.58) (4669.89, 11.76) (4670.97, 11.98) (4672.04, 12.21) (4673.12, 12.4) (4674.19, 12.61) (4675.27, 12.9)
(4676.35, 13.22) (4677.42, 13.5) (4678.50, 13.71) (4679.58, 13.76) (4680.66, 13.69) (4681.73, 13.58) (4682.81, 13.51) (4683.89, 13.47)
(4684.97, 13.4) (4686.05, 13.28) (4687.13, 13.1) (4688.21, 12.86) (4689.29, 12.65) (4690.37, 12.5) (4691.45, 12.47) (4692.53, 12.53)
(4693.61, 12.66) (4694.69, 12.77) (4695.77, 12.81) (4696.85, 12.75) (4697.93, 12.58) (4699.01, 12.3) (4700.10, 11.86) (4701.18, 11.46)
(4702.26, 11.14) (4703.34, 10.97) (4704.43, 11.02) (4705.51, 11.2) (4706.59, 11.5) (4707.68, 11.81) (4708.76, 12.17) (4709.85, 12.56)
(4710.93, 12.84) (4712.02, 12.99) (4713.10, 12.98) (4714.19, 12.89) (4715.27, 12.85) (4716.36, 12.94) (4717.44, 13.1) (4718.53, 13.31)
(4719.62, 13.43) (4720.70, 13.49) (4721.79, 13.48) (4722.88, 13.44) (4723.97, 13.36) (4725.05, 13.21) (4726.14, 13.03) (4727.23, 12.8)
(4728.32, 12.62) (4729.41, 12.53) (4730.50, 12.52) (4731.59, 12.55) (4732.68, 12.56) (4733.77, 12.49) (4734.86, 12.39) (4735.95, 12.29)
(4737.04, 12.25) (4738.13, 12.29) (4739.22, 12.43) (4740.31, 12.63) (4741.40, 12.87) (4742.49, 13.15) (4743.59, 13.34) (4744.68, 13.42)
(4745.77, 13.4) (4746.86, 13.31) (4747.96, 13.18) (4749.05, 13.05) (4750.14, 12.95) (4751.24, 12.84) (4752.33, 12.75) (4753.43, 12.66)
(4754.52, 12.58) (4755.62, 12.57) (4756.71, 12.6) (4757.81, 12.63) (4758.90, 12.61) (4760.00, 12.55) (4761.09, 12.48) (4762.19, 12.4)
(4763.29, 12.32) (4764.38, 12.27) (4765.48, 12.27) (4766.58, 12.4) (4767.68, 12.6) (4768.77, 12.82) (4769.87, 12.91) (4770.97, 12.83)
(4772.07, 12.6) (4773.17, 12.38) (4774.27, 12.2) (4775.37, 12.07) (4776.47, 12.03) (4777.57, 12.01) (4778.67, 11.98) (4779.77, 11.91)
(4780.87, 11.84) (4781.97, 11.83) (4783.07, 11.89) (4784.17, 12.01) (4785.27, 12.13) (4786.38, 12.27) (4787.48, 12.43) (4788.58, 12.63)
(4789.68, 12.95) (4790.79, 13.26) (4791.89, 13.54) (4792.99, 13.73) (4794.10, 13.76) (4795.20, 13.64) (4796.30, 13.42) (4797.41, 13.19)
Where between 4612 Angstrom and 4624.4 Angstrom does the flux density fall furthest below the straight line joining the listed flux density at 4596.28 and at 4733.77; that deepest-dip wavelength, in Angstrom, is 4620.69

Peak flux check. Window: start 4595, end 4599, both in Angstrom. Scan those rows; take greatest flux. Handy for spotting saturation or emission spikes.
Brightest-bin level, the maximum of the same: 13.06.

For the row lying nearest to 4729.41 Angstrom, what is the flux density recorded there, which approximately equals 12.53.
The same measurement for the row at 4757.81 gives 12.63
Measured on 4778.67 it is 11.98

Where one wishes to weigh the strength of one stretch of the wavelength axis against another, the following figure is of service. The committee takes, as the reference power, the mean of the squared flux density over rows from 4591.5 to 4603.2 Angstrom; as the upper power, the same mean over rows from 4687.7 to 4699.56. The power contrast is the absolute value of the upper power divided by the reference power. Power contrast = 0.96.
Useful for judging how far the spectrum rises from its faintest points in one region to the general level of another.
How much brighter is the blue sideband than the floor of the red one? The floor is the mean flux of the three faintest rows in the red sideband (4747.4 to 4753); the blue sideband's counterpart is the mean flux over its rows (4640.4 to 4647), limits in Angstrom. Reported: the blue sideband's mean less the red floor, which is 0.0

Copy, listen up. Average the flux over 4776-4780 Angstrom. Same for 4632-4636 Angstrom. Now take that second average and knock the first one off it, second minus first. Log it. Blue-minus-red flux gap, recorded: 0.8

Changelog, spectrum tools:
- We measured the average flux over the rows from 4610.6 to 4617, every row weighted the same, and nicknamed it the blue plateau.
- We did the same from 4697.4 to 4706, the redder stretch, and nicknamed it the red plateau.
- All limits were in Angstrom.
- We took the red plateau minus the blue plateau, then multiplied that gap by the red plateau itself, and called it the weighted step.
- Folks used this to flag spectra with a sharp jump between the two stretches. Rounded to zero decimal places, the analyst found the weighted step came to -25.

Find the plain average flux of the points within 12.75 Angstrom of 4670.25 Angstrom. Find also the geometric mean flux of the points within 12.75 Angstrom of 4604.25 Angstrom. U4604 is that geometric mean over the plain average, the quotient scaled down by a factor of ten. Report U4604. 0.103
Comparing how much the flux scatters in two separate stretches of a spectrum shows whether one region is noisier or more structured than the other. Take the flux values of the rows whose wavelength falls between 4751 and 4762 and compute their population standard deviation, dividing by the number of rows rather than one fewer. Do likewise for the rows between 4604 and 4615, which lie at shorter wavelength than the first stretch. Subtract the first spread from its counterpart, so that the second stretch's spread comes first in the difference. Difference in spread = 0.18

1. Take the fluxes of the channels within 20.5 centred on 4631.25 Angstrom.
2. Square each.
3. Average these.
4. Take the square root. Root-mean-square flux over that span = 12.9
